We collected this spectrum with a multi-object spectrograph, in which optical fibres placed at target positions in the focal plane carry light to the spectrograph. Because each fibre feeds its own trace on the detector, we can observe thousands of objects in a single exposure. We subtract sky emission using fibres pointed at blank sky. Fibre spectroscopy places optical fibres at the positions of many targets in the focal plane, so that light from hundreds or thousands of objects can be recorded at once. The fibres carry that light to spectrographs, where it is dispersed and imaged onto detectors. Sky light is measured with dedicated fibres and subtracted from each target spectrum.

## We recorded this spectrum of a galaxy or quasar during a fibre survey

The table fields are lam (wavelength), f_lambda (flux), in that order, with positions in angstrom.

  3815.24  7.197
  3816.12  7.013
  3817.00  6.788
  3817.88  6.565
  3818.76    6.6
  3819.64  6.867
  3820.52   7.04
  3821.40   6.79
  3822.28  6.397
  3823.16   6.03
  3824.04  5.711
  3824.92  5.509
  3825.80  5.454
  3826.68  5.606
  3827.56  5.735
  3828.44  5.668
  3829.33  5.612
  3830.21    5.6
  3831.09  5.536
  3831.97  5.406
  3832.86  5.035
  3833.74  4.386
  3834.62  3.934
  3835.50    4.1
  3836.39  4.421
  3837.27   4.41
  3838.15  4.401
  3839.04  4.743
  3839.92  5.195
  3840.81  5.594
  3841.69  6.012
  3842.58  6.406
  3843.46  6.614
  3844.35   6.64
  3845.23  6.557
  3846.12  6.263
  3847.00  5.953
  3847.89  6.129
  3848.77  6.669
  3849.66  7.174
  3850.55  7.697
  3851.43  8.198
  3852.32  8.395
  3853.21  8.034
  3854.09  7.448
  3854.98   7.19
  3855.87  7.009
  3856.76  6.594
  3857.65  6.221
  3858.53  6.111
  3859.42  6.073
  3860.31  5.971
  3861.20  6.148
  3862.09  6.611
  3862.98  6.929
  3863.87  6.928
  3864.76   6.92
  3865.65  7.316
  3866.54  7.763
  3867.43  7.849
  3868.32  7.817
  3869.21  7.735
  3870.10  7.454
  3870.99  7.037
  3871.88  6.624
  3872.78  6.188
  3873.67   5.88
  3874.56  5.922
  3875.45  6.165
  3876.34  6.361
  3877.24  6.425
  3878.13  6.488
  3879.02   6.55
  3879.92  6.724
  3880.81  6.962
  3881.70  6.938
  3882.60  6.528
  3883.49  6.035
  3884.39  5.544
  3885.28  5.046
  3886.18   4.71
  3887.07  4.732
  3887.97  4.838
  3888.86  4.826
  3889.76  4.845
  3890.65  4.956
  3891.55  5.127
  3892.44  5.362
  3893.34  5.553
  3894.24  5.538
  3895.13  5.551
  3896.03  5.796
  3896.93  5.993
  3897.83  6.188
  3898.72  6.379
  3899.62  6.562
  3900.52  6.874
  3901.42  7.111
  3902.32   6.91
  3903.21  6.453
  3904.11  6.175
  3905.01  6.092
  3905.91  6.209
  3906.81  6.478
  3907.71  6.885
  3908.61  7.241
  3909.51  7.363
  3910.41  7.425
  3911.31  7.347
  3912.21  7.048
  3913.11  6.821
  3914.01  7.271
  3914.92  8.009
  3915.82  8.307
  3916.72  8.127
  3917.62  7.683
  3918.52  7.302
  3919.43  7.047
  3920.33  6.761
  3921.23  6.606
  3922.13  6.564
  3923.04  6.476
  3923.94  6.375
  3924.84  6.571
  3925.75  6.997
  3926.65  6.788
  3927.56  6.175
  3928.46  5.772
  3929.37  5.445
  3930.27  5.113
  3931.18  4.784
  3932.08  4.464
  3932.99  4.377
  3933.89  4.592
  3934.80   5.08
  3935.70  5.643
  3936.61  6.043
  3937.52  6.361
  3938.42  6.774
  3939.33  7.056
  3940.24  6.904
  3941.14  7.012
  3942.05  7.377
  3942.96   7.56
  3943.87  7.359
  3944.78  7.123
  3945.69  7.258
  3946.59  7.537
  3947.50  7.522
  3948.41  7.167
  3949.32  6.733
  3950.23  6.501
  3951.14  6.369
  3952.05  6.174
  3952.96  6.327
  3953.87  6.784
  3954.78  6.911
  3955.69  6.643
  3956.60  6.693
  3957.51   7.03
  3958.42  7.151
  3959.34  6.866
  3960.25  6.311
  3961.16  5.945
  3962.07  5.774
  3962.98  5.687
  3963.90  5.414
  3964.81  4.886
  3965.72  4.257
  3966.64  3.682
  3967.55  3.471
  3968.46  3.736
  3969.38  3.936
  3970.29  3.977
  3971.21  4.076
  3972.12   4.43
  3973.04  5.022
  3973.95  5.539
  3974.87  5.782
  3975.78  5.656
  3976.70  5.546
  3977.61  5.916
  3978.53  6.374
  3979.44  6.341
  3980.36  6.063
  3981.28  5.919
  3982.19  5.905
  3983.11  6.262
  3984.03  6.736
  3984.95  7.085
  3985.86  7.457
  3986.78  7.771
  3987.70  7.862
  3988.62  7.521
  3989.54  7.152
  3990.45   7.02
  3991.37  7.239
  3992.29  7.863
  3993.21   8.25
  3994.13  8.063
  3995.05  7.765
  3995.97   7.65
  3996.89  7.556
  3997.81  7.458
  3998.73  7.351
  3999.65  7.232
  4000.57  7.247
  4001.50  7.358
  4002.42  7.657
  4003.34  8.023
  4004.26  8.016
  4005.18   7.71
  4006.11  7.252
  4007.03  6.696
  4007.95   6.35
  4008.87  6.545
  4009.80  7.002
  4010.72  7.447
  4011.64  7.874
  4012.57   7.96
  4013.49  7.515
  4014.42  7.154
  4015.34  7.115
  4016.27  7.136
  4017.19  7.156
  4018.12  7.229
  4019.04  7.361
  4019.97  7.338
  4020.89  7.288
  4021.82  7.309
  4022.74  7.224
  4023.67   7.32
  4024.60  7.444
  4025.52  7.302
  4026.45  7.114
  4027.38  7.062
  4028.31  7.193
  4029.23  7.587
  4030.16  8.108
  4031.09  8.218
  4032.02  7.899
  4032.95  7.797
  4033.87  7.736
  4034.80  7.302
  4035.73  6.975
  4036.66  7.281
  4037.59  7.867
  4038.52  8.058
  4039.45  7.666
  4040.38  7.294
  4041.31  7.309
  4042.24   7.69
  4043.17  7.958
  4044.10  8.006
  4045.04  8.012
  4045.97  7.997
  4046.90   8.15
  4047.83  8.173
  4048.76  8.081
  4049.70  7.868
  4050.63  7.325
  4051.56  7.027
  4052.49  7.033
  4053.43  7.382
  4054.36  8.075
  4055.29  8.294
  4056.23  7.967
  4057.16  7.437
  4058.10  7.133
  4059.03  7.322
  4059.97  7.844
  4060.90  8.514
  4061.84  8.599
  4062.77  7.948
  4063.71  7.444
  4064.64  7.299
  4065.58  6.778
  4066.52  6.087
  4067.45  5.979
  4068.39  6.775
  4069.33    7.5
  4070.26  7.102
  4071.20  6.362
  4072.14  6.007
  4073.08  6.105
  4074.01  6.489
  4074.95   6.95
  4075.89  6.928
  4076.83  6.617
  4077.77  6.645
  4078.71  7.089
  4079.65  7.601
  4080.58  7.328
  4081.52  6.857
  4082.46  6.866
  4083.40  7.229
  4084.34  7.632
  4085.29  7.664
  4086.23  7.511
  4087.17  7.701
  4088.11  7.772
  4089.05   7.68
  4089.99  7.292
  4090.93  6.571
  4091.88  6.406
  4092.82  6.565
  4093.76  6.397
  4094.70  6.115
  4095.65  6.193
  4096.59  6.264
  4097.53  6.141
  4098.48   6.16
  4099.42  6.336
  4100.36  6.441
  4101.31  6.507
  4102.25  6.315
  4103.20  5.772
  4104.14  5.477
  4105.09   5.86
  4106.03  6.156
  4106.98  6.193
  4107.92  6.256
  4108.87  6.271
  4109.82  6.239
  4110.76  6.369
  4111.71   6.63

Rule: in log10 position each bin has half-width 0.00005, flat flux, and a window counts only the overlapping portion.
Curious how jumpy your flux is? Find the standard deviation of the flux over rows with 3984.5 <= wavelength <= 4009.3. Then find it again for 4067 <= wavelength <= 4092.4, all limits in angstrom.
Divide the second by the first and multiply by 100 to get 119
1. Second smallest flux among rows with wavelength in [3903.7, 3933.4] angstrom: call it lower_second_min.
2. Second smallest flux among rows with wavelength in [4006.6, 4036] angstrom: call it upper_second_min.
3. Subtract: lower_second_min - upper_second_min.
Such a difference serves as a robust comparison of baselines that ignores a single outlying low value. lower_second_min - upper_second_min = -2.1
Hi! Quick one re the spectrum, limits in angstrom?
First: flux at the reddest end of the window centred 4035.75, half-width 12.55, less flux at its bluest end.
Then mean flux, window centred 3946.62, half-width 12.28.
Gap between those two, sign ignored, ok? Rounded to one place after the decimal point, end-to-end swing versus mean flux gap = 5.9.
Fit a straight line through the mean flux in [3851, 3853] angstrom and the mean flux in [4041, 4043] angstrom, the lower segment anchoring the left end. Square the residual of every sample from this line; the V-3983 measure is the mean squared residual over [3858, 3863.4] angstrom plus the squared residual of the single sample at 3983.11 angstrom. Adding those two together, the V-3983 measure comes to 6.1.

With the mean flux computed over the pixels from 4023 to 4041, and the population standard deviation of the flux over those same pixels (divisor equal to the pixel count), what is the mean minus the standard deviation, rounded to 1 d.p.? 7.2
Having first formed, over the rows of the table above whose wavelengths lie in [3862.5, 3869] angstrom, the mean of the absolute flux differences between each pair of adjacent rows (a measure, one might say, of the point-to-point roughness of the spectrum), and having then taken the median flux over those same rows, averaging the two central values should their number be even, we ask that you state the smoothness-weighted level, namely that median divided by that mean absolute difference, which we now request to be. 45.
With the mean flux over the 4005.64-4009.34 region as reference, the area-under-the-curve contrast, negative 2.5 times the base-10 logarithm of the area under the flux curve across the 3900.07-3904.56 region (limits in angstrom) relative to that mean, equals -1.63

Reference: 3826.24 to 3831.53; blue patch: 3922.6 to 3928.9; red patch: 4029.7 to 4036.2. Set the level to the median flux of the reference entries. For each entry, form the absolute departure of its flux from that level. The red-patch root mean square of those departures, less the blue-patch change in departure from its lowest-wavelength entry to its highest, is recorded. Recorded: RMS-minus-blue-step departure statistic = 2.9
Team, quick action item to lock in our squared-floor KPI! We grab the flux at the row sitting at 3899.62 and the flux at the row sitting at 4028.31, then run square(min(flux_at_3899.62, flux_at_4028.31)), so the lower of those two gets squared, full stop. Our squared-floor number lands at 43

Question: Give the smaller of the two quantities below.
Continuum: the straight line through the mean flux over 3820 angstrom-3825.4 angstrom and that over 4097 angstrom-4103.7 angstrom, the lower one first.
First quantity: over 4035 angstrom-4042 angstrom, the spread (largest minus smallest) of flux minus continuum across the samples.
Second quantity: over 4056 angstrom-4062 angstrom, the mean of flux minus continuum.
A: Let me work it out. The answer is 1.1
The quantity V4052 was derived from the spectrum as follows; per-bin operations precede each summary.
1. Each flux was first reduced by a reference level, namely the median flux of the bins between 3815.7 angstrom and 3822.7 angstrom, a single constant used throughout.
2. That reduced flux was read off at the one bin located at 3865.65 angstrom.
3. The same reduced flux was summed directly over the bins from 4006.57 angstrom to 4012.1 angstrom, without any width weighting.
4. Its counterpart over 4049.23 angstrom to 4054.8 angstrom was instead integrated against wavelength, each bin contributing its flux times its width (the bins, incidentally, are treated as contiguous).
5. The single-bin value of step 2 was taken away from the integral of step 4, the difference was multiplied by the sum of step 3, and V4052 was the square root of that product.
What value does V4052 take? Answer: 1.9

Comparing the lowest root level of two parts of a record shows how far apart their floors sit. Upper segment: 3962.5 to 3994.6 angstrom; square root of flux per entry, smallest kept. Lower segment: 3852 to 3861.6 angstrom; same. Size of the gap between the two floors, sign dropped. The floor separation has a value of 0.6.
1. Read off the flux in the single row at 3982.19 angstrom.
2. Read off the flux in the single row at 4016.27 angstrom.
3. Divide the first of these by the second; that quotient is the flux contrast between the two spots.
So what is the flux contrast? 0.83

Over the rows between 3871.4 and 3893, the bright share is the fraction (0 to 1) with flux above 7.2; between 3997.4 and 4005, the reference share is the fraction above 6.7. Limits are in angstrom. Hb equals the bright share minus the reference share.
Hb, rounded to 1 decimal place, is -1.0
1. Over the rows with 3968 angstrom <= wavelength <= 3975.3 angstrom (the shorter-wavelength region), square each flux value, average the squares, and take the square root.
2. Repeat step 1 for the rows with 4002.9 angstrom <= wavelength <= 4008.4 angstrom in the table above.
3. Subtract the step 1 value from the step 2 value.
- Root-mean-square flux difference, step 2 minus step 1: 2.7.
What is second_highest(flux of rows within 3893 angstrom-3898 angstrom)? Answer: 5.993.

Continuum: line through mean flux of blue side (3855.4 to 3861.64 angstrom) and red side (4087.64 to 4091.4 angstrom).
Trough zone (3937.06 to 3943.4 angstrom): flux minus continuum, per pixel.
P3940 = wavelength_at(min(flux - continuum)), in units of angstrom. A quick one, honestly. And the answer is 3937.52 angstrom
